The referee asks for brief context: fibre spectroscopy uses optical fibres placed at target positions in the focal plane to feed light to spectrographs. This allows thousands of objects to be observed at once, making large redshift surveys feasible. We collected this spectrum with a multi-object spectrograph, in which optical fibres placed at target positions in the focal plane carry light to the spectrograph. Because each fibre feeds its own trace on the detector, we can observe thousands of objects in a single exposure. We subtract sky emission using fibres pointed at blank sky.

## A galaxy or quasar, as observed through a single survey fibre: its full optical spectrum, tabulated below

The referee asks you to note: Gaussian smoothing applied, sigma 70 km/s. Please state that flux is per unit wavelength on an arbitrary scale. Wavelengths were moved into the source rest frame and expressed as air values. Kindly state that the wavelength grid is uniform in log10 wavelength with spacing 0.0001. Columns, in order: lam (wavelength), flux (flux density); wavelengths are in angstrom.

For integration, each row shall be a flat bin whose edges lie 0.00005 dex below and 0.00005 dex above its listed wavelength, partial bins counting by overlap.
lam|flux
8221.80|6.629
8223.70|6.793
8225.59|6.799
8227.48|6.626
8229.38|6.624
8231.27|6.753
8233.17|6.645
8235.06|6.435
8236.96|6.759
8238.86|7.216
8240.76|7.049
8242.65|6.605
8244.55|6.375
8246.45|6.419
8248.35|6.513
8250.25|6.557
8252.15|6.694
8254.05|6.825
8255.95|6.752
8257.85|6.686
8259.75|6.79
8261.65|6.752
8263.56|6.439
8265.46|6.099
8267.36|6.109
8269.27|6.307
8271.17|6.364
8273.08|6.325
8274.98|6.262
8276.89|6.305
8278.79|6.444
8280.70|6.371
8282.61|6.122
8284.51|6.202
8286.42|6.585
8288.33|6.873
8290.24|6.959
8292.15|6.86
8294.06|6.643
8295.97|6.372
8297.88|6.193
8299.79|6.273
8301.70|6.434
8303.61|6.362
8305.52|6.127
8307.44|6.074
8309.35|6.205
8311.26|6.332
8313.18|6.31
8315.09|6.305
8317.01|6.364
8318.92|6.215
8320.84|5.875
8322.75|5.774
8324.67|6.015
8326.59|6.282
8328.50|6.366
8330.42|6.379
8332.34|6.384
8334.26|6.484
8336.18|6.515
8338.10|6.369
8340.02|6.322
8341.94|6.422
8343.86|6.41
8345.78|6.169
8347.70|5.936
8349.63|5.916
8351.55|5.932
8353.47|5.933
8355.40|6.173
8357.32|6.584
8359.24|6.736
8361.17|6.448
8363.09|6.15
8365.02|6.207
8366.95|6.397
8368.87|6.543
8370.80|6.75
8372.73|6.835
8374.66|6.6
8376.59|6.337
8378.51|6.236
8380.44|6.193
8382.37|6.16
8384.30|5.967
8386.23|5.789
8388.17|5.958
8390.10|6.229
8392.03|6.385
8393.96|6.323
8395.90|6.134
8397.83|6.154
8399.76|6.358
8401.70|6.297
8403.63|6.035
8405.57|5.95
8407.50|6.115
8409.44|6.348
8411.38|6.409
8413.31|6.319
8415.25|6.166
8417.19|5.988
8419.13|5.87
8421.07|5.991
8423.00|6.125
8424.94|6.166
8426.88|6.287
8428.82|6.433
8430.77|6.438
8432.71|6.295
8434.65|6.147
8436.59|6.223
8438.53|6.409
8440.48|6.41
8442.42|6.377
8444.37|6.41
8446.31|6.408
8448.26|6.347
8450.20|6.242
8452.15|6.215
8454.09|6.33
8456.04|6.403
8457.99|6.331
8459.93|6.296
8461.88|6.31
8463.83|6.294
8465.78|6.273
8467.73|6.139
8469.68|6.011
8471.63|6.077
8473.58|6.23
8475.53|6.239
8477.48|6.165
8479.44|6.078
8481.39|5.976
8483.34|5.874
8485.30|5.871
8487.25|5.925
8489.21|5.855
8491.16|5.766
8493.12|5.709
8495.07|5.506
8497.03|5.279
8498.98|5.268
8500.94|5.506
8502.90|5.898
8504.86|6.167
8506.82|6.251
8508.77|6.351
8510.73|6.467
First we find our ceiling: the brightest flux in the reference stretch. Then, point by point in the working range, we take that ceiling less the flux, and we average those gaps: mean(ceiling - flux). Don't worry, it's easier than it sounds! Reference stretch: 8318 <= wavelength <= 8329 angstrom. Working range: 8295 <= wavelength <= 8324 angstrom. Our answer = 0.15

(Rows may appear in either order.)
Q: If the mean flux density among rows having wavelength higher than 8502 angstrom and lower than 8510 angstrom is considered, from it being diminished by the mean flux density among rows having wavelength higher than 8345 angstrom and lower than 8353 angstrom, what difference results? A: 0.2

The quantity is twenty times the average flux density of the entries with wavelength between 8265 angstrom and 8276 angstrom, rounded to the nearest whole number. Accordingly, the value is 125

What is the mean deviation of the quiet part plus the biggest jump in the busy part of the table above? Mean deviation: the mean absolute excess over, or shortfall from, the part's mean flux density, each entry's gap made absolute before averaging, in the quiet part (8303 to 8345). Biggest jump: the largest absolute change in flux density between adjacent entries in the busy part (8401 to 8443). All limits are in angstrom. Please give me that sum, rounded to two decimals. 0.41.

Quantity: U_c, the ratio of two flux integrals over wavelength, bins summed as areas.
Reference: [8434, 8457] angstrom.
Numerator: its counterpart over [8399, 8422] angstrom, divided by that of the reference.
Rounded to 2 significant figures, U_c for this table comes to 0.97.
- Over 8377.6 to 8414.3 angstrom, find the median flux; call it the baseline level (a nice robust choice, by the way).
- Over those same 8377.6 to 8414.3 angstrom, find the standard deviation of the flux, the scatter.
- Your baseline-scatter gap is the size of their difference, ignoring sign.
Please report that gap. 6.02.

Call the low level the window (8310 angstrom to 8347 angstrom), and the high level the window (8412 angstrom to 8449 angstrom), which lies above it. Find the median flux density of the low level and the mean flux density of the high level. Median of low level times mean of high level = 39.6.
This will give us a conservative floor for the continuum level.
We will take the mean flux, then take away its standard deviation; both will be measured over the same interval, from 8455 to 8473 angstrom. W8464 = 6.11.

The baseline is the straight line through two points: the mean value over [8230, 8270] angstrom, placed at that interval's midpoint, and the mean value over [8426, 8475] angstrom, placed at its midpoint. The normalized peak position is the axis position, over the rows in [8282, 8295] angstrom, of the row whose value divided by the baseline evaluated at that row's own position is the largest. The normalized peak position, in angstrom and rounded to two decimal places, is 8290.24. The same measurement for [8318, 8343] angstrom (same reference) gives 8336.18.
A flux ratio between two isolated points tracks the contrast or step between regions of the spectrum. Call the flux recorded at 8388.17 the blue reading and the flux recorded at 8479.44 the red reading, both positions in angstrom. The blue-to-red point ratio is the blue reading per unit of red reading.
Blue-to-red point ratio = 0.98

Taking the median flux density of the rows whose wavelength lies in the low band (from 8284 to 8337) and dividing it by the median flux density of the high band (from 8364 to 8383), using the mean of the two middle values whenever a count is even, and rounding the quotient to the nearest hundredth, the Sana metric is 1.00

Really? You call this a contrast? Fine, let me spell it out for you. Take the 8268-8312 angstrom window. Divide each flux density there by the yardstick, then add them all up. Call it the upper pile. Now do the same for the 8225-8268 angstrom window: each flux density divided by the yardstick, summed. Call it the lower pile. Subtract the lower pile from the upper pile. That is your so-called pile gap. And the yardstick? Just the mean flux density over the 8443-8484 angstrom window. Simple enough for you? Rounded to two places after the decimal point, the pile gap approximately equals -0.89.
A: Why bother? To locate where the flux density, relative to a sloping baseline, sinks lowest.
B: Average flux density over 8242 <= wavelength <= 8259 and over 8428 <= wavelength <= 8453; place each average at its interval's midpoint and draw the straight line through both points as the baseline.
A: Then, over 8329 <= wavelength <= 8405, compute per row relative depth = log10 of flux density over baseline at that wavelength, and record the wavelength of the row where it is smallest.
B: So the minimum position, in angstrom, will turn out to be 8386.23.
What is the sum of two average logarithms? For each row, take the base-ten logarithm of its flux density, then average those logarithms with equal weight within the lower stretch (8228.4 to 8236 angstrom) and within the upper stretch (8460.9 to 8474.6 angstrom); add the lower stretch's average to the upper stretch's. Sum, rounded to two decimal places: 1.61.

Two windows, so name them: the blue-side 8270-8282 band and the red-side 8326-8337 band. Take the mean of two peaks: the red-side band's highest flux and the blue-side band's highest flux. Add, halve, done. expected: 6.48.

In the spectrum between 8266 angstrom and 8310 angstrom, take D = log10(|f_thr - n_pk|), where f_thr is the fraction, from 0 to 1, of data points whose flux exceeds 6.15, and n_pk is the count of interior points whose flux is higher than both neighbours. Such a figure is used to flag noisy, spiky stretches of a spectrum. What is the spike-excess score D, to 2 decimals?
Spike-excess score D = 0.50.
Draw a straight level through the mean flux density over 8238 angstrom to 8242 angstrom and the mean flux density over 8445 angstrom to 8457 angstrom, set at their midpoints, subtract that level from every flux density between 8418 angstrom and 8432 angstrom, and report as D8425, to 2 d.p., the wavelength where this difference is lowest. 8419.13 angstrom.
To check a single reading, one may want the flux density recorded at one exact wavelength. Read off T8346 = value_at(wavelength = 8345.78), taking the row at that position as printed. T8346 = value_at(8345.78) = 6.169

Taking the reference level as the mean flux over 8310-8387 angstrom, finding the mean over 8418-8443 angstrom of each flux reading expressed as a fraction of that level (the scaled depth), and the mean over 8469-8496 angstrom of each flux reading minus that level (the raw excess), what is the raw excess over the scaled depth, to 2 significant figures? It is -0.33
